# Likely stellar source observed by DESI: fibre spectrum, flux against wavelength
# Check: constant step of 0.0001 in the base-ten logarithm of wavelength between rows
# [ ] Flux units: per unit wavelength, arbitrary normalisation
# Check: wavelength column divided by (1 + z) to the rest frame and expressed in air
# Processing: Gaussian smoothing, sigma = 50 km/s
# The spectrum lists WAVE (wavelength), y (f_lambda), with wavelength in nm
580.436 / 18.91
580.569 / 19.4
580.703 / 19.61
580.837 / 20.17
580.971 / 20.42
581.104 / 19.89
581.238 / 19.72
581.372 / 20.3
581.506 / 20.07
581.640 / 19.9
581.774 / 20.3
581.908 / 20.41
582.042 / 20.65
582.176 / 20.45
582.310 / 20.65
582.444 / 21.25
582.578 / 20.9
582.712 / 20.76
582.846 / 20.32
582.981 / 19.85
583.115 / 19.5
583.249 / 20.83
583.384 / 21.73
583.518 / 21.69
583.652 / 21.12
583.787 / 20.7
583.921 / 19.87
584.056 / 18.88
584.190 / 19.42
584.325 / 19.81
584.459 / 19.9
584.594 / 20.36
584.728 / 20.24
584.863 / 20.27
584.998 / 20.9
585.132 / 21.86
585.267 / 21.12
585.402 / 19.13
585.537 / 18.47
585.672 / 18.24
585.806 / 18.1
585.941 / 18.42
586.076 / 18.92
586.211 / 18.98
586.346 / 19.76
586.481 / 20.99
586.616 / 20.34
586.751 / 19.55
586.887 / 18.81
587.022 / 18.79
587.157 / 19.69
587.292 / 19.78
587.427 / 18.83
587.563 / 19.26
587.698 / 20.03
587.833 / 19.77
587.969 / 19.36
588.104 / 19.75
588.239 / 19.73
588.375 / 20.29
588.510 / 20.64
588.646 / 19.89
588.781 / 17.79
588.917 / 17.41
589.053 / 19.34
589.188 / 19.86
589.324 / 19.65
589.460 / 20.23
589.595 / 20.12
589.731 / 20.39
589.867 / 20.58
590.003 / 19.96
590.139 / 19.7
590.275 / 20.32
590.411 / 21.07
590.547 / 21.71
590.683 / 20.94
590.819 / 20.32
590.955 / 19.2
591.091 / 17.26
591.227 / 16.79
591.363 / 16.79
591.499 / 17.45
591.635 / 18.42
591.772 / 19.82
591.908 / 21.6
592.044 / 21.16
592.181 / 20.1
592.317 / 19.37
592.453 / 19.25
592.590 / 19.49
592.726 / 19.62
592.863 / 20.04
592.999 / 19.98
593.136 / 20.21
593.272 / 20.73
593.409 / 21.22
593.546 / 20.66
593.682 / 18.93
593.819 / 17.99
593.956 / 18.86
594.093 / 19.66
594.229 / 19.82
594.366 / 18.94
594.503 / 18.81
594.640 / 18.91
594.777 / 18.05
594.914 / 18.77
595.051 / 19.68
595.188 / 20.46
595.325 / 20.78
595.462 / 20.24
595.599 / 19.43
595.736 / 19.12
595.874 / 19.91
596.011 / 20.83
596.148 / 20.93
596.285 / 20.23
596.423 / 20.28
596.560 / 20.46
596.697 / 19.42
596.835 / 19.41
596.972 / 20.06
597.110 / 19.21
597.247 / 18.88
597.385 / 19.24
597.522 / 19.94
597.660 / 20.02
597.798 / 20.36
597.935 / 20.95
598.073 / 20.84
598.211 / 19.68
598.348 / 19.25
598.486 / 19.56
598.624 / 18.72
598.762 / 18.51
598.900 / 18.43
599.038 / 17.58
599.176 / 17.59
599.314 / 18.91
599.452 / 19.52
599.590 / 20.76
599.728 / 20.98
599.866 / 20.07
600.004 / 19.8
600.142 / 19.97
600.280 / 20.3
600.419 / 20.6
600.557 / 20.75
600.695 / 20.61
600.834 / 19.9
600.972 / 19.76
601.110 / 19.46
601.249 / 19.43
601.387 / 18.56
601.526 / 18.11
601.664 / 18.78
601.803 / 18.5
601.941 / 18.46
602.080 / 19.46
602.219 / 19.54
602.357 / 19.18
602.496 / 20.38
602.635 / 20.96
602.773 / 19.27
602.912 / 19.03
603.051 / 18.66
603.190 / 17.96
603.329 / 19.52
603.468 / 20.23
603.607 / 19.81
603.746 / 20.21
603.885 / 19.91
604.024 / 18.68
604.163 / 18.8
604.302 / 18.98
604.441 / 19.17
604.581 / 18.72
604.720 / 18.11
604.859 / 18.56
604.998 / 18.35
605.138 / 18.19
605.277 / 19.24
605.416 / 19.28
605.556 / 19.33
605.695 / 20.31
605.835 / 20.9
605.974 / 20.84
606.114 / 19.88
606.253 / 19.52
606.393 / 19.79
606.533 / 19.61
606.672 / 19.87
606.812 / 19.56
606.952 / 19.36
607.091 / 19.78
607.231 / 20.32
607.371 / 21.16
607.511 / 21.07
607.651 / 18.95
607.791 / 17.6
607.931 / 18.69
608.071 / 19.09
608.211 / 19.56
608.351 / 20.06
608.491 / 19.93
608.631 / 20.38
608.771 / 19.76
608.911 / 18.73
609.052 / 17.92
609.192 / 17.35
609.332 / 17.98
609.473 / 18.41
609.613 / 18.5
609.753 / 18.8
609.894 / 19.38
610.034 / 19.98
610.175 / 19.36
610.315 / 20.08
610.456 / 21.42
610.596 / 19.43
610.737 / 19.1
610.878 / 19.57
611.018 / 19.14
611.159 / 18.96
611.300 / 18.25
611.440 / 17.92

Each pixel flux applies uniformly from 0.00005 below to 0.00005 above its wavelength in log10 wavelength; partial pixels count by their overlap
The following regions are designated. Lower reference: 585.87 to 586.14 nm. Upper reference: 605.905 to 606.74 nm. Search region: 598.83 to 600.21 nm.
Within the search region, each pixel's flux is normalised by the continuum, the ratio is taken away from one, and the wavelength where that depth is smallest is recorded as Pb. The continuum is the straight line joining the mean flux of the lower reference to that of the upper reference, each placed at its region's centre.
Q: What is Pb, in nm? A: 599.728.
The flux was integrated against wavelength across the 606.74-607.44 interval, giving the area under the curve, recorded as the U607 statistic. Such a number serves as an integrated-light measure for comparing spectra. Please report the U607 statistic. 14.0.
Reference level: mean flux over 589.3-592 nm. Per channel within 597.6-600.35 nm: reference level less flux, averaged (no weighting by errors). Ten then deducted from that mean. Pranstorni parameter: -10.0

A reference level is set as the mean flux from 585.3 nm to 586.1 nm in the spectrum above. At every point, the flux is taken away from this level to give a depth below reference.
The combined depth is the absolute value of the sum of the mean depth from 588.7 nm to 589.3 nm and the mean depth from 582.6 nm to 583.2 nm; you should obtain 1.6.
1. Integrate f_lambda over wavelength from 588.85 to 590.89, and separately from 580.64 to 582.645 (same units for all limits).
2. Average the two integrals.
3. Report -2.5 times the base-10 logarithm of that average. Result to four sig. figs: -4.029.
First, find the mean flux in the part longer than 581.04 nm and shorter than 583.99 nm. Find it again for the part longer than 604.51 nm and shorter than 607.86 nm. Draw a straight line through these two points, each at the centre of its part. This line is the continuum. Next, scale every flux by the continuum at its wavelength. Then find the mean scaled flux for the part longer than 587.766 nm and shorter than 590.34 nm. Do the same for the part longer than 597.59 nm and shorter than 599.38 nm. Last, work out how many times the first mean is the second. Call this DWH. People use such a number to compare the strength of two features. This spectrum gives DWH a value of 1.00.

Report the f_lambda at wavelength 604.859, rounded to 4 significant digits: 18.56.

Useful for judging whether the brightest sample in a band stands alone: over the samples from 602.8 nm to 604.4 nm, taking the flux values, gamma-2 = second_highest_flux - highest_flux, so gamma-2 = 0.0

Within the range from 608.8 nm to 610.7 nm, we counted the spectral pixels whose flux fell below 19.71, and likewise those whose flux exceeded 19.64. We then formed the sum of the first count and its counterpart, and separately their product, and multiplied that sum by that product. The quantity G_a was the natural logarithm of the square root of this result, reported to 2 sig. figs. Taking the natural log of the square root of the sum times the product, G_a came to 3.0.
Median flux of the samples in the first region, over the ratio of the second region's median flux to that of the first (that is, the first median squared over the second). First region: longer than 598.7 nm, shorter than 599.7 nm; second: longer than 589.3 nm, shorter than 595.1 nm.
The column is 17.4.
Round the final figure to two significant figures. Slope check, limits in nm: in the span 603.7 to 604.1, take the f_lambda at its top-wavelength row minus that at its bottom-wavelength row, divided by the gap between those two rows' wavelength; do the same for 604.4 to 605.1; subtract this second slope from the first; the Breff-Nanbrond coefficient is -4.0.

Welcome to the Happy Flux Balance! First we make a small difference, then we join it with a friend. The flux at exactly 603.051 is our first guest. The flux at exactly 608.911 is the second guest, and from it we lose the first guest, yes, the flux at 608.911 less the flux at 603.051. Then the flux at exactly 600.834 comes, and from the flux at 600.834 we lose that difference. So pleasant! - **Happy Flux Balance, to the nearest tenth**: 19.8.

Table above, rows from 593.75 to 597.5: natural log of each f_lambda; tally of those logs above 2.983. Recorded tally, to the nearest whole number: 11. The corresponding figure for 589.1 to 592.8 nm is 15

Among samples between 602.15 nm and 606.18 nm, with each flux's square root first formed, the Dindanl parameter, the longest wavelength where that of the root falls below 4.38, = 605.138 nm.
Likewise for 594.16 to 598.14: 597.247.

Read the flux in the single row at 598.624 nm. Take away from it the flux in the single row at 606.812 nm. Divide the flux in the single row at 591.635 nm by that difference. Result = -22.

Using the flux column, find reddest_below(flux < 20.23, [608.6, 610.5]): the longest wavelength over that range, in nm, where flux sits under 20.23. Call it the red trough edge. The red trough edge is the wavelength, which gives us 610.315 nm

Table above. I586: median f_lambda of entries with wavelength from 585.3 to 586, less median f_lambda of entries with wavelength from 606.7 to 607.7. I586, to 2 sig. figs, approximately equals -1.4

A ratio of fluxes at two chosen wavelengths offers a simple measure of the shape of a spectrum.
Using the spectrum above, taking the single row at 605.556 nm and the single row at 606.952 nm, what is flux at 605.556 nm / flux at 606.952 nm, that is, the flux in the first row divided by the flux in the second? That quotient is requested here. 1.00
